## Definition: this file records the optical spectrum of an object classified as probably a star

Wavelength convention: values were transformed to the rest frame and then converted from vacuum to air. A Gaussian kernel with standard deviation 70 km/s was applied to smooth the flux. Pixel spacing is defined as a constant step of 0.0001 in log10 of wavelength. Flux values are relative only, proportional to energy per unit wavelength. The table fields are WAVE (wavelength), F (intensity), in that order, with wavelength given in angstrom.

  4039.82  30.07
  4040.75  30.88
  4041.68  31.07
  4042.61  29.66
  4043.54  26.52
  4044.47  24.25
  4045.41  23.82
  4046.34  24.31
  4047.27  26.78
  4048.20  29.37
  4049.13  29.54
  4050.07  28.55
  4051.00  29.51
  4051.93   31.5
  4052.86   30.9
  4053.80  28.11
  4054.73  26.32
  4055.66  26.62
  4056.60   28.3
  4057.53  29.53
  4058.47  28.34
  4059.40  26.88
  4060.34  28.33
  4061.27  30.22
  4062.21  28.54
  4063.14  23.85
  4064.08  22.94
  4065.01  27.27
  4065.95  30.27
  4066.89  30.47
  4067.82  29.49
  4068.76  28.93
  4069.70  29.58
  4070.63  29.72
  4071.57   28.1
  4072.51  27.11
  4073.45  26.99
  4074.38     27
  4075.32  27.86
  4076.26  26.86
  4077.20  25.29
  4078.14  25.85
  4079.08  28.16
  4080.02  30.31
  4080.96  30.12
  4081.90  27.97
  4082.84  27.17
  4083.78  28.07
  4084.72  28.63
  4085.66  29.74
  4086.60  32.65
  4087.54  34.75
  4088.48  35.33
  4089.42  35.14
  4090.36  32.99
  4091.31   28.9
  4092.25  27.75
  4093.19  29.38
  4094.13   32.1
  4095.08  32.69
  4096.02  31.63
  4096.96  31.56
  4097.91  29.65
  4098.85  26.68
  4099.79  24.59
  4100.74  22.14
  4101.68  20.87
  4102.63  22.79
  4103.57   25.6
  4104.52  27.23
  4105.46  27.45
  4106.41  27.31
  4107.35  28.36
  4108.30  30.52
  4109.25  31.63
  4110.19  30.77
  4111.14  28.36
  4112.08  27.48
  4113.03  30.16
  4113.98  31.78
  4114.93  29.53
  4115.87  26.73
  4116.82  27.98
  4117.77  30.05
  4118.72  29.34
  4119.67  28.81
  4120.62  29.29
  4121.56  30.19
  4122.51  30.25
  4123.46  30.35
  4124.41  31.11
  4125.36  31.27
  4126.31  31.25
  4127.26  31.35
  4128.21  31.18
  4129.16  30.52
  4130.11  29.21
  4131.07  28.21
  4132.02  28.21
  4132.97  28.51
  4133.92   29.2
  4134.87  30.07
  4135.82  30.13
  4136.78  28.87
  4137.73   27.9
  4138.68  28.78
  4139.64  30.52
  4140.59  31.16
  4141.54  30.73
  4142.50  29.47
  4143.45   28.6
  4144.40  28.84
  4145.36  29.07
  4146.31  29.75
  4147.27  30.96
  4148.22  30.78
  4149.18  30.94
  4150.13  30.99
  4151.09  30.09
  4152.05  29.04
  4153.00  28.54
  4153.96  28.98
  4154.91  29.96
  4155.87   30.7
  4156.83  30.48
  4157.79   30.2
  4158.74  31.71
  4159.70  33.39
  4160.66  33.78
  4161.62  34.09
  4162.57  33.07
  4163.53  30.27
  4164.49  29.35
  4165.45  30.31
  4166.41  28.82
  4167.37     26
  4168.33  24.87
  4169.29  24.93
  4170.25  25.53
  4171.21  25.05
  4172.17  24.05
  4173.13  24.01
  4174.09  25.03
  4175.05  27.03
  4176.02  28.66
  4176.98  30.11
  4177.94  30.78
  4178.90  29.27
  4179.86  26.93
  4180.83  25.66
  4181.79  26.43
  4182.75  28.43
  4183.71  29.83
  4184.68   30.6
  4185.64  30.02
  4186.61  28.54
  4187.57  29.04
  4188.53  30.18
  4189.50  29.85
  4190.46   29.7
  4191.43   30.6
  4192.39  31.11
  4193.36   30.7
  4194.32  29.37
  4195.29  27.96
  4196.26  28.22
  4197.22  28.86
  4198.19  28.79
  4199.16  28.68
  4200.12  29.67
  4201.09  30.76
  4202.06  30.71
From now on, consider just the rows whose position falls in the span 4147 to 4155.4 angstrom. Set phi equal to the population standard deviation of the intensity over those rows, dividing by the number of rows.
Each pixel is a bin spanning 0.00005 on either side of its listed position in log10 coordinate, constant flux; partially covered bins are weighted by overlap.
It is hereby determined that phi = 0.9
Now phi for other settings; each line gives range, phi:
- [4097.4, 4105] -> 2.7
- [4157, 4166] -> 1.7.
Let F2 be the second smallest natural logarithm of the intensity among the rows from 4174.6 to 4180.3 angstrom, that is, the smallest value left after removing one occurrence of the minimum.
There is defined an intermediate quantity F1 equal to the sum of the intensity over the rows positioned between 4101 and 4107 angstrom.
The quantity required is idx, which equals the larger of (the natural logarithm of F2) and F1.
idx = 151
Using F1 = 151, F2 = 3.30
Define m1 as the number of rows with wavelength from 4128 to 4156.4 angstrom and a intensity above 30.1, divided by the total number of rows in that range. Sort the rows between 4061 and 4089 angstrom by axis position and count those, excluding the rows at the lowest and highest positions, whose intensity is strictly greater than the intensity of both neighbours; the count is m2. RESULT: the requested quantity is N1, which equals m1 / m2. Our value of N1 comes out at 0.092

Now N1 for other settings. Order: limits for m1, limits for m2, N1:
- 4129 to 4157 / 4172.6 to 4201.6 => 0.073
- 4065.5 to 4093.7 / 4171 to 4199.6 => 0.060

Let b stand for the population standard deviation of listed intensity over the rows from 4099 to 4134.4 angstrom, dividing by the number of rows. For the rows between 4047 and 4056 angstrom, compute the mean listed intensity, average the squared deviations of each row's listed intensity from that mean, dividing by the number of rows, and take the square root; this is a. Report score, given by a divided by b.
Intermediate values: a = 1.7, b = 2.6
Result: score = 0.65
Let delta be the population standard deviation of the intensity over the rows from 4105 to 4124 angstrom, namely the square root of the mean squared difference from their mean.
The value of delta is 1.42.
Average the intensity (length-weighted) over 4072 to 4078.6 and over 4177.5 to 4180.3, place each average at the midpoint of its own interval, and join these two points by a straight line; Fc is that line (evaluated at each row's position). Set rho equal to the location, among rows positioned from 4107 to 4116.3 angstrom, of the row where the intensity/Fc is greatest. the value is 4113.98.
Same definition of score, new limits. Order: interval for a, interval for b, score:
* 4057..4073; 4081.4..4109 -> 0.57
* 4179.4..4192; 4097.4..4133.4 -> 0.60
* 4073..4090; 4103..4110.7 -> 1.55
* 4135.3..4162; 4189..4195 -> 2.46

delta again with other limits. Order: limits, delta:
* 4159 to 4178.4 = 3.36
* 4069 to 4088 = 2.19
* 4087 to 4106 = 4.24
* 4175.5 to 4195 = 1.46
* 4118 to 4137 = 1.03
